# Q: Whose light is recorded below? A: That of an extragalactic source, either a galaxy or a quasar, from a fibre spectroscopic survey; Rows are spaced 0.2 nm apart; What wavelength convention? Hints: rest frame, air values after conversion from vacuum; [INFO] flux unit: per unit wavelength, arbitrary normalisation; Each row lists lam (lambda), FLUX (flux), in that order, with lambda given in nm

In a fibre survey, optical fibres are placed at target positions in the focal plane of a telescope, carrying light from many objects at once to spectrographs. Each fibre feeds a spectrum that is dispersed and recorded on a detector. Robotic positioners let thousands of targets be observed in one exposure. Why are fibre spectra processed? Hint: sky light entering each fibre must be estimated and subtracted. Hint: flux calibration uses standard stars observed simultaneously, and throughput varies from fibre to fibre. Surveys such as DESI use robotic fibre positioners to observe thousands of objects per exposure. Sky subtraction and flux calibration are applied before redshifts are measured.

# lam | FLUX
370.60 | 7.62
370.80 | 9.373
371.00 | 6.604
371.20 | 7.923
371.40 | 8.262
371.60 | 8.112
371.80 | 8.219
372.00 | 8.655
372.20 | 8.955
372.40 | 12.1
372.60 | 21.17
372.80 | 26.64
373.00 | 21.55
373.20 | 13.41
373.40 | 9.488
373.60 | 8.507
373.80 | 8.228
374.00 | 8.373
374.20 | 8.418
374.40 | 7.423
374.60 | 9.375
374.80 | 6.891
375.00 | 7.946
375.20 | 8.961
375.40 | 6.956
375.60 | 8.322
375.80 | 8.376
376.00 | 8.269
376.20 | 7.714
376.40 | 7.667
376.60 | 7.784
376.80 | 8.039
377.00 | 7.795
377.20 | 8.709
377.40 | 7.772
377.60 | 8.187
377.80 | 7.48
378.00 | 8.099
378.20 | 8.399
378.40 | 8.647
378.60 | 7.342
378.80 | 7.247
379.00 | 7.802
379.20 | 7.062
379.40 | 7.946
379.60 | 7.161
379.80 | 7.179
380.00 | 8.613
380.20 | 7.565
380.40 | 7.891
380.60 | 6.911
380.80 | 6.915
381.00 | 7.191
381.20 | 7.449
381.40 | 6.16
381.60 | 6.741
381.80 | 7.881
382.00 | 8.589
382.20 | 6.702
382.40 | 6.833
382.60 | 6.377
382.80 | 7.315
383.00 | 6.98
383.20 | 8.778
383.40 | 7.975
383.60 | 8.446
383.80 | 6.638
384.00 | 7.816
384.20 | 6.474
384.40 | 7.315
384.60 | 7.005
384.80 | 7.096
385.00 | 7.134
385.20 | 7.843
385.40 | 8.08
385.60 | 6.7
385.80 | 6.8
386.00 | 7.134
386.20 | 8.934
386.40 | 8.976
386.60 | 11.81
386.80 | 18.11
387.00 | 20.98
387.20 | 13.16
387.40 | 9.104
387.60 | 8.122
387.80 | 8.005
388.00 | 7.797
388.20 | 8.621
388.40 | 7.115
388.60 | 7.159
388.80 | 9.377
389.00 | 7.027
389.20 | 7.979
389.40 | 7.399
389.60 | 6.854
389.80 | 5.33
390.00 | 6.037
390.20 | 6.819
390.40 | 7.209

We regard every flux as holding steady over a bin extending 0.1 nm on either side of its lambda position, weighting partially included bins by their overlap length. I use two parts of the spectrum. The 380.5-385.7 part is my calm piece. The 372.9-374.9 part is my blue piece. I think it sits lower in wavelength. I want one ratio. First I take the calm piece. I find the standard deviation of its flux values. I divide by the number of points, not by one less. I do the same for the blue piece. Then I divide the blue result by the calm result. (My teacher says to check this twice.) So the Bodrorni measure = 6.1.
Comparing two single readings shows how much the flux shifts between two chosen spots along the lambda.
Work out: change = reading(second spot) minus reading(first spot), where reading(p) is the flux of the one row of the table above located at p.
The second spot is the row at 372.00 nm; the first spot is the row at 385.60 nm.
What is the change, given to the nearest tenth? 2.0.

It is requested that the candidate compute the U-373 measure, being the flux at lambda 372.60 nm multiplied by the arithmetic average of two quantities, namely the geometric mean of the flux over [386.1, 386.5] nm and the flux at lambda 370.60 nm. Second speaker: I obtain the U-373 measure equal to 175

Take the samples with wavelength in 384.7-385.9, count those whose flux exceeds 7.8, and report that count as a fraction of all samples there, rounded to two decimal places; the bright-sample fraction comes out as 0.33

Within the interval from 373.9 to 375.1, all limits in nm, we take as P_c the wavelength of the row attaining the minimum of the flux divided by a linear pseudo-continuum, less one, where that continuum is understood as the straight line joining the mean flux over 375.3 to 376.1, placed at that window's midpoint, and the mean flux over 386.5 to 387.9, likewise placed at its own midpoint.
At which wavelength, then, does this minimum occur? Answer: 374.80 nm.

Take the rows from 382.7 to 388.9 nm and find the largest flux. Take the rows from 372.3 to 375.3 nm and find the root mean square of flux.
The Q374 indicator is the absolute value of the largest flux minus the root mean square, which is 7.7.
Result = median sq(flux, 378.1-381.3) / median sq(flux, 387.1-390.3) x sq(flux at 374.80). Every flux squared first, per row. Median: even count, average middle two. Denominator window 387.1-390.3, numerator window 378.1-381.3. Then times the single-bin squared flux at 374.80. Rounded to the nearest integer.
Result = 45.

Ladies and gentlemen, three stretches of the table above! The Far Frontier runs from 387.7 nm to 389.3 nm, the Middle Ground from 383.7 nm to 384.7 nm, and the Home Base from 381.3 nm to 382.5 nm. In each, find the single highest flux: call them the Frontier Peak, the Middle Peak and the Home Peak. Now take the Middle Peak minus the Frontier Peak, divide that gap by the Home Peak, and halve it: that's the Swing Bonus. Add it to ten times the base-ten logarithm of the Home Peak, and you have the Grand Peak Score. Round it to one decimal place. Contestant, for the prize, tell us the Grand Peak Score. 9.2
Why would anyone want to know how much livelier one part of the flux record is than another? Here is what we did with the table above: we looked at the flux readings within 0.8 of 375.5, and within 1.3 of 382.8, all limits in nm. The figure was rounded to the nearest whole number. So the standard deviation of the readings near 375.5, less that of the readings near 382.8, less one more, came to -1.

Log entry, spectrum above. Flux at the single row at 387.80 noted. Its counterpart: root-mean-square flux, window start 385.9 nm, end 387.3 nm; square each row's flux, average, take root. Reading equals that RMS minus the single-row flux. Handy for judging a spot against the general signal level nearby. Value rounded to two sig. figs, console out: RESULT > 5.6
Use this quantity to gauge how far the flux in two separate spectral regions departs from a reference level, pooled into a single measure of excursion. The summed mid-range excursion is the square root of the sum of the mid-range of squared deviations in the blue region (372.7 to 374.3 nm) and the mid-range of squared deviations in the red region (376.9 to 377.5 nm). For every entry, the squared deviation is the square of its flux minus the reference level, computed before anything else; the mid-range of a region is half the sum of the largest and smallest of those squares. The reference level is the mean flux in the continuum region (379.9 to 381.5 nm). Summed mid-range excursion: 14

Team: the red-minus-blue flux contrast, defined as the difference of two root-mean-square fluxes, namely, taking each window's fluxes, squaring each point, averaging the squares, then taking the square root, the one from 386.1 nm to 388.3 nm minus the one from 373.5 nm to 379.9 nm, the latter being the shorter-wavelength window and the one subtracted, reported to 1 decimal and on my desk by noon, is 4.1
